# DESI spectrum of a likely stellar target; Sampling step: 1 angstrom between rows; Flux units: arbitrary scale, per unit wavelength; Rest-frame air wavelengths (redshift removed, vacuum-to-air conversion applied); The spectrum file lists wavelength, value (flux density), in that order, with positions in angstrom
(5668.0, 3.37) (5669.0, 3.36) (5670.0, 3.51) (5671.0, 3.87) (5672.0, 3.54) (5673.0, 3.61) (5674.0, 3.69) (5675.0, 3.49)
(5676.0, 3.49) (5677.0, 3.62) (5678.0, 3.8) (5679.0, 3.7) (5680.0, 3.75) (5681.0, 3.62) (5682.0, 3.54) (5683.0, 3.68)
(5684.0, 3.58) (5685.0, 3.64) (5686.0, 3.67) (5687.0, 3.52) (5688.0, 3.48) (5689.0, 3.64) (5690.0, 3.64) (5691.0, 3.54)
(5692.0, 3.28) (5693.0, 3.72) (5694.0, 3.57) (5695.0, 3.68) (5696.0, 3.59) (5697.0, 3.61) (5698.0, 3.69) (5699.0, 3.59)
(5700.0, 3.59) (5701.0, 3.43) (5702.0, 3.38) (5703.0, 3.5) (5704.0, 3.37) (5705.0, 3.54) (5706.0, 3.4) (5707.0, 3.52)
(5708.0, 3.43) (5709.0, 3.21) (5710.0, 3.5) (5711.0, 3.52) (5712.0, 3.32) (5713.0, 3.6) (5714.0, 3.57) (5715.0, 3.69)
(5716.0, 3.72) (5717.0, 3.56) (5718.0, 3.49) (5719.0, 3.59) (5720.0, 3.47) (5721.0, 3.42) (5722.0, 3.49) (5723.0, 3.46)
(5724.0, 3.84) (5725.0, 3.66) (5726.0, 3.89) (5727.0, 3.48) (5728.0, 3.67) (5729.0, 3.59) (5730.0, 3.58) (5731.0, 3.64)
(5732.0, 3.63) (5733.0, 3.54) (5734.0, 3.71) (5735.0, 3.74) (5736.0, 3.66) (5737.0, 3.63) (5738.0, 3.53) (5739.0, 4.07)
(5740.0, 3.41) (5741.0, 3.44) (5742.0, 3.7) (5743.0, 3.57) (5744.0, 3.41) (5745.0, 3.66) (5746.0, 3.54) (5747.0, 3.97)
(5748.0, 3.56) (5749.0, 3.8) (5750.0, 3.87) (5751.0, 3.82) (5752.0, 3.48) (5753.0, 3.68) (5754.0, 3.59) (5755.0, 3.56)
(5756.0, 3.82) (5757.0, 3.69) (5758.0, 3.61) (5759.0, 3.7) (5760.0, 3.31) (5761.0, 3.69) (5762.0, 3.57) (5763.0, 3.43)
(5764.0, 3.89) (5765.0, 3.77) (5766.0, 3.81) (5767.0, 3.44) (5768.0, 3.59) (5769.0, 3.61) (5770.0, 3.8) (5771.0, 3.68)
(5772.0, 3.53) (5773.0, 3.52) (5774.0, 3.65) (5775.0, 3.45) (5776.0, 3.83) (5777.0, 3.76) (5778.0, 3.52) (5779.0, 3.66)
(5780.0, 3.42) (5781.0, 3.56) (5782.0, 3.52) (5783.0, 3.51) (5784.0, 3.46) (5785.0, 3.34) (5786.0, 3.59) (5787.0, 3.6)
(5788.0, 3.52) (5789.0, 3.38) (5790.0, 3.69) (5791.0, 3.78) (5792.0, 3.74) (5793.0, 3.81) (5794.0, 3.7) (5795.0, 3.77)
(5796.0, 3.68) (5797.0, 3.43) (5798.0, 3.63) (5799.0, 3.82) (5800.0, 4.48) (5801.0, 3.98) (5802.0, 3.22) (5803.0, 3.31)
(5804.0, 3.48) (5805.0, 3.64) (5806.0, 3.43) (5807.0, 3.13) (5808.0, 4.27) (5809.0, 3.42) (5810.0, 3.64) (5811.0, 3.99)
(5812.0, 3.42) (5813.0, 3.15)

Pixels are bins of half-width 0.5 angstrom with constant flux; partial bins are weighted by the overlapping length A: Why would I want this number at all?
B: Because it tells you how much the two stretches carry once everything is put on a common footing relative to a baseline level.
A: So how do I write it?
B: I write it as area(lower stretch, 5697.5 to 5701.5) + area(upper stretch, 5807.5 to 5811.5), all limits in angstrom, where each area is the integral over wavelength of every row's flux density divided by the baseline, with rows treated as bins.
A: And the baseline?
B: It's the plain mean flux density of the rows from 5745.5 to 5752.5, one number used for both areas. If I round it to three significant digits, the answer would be 7.96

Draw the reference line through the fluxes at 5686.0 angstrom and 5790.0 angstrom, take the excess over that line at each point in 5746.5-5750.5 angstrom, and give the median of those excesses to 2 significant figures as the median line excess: 0.15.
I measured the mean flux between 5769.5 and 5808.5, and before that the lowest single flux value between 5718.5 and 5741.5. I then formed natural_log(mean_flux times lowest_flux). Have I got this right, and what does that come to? 2.51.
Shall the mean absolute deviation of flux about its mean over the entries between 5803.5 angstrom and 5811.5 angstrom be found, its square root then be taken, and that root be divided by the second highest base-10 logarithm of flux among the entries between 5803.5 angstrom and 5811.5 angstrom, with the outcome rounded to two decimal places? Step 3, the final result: 0.85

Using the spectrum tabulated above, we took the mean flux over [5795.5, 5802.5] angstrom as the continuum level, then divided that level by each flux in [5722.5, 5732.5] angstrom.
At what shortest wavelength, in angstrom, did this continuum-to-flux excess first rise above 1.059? 5723.0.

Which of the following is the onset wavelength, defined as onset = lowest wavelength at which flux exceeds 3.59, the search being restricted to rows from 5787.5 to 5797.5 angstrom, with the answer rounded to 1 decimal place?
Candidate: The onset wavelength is 5790.0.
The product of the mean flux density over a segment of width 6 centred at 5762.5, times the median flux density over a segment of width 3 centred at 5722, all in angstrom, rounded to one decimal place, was 12.5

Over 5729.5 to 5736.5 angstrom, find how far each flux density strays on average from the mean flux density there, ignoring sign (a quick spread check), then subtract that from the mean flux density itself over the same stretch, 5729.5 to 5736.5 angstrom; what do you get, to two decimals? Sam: 3.59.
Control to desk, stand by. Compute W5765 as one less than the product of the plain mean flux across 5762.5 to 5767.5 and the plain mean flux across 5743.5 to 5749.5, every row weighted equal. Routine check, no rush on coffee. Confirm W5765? 12.4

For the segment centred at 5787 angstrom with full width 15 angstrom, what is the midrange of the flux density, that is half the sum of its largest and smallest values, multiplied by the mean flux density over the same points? 12.8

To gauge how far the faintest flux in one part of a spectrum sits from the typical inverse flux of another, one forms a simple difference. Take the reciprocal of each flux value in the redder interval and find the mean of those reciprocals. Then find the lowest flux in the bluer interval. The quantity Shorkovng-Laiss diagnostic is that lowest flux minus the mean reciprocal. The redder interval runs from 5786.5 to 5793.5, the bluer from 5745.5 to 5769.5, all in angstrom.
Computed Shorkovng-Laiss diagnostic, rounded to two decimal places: 3.04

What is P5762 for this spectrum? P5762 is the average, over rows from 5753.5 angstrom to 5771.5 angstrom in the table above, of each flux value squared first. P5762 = 13.3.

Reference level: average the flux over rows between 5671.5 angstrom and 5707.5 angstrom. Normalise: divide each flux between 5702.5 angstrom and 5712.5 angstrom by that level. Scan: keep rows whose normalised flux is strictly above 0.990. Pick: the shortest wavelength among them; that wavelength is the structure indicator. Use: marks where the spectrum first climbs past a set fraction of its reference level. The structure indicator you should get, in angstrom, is 5705.0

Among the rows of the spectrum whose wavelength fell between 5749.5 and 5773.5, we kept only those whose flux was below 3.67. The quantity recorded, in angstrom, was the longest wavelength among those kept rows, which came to 5773.0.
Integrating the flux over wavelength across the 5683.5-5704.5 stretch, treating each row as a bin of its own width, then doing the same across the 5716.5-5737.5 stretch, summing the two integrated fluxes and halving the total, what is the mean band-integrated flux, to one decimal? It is 75.2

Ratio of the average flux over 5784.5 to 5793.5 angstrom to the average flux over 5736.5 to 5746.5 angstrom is 1.00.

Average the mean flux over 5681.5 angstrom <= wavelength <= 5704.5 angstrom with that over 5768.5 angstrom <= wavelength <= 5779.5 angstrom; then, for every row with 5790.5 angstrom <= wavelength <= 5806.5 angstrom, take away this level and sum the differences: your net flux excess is 1.3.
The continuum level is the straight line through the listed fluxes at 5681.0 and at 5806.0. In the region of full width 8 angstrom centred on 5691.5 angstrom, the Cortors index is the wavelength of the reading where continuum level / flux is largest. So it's 5692.0 angstrom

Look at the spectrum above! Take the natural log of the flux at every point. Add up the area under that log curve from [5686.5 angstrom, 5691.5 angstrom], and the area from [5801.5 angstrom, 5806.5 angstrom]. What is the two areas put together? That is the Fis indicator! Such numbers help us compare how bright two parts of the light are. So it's 12.5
